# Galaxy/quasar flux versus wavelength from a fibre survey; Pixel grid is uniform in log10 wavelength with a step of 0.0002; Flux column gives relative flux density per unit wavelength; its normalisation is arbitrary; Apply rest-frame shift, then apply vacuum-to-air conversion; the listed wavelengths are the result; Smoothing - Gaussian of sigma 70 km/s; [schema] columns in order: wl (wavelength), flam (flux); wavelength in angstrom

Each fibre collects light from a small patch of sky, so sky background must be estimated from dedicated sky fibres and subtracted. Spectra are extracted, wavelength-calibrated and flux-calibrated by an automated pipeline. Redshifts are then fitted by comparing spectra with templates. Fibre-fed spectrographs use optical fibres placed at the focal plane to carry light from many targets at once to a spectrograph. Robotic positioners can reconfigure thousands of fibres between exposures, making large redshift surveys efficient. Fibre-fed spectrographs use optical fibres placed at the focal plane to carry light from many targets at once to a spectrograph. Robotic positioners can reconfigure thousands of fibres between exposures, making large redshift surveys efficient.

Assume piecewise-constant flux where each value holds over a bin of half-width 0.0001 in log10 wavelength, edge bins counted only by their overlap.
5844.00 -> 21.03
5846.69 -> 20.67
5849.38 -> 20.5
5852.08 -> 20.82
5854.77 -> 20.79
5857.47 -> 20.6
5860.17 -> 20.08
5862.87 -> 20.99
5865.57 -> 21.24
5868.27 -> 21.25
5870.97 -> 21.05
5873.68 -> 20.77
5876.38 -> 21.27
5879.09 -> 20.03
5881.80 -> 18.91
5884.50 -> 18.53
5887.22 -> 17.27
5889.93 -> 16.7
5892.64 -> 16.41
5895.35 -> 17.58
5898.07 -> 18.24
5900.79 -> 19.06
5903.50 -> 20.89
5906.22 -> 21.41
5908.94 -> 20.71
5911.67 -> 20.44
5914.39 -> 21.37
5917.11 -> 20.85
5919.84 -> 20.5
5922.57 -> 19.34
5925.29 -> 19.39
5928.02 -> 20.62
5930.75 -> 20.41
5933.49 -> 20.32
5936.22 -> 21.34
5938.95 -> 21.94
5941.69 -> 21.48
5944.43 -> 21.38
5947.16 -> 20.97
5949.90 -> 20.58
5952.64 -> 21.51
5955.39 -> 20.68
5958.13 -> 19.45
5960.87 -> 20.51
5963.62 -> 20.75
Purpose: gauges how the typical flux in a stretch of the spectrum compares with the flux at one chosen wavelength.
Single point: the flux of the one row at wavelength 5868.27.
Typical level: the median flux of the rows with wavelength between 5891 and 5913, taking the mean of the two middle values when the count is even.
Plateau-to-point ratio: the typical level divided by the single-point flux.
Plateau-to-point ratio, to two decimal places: 0.93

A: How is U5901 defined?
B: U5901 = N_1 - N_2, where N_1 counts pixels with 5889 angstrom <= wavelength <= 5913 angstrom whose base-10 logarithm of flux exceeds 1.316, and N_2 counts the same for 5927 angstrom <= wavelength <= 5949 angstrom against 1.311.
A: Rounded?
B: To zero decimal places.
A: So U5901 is -3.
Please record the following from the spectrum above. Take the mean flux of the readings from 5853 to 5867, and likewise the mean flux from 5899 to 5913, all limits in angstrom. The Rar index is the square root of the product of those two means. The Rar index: 20.6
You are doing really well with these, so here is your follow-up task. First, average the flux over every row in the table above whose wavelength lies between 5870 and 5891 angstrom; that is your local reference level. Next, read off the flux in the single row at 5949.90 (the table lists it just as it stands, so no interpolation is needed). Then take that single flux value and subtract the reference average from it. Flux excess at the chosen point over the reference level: 1.26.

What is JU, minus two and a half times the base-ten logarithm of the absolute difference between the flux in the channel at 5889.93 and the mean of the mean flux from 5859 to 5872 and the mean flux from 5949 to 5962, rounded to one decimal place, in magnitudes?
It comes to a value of -1.5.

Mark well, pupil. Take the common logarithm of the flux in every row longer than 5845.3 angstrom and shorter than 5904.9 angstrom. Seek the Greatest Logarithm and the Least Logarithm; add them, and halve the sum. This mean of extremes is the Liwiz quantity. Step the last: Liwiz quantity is 1.27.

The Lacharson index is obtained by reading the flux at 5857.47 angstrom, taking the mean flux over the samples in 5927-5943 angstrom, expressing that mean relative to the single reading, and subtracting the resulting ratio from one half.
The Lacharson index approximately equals -0.520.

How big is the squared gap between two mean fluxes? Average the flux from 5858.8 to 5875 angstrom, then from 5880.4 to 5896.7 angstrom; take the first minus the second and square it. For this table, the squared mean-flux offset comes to 11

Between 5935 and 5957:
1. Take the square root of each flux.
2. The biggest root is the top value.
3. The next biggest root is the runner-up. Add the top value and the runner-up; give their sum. 9.322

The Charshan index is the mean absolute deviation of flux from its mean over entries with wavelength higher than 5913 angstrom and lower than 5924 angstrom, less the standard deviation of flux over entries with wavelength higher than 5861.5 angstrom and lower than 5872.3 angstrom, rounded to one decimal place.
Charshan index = 0.5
